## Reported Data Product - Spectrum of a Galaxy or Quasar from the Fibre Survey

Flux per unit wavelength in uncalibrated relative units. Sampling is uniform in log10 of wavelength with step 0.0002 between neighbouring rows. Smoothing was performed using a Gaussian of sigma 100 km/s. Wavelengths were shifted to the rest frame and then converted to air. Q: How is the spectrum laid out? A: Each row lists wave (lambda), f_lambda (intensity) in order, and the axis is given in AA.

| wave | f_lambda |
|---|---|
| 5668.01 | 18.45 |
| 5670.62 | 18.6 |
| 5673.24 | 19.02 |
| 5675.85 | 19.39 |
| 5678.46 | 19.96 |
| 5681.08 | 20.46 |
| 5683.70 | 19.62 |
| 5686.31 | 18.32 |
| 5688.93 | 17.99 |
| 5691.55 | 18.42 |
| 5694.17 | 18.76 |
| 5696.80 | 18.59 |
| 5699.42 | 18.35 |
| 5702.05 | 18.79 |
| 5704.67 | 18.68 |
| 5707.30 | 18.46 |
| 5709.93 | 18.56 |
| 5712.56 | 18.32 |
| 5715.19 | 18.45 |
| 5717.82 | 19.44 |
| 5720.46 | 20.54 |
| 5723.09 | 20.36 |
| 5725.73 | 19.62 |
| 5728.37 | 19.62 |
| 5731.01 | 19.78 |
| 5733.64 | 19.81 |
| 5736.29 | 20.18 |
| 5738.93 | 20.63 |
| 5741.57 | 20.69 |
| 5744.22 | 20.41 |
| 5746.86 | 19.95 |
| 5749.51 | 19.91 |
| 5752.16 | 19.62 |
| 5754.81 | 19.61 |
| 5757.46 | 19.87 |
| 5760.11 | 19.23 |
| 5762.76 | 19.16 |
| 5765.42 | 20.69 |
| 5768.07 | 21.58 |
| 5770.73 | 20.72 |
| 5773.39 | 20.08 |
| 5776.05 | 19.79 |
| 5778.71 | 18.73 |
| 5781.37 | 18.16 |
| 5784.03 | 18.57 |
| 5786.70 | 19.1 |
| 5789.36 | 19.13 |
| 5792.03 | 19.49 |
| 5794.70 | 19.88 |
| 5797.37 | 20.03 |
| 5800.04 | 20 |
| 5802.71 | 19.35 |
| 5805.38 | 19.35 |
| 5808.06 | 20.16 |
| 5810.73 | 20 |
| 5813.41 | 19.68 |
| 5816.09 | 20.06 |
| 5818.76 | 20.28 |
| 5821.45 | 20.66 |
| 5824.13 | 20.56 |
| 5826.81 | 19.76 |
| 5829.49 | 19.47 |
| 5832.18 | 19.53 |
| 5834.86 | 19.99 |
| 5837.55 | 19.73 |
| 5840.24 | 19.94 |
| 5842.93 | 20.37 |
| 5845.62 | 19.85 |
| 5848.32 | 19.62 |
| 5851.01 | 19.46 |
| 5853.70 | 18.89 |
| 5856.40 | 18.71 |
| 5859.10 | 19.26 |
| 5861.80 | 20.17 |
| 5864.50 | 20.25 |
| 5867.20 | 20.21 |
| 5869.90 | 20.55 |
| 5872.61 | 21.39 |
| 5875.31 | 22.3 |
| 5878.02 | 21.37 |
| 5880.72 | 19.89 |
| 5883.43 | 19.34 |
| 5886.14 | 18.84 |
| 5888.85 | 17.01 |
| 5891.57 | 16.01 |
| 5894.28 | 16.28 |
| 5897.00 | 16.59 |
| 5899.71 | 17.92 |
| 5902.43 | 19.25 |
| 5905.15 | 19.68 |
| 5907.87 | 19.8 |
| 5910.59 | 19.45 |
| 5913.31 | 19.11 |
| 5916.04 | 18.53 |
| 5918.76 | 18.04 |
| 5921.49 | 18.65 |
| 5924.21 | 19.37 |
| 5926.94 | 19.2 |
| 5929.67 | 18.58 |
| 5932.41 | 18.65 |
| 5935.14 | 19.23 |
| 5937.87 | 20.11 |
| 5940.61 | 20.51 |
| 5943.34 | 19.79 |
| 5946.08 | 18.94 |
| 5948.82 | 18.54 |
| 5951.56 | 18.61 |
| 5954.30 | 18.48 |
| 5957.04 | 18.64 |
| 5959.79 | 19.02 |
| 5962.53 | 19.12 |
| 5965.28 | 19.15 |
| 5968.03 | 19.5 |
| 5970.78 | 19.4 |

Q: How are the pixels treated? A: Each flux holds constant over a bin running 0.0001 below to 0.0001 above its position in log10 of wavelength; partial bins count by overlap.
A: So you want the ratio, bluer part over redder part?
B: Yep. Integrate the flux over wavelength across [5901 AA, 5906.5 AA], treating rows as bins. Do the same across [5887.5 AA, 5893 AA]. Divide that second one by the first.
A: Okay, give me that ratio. 0.85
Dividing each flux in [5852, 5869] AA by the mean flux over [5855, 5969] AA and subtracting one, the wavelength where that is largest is 5864.50 AA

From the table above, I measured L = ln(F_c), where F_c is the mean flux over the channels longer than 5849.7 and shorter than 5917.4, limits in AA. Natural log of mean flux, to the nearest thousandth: 2.955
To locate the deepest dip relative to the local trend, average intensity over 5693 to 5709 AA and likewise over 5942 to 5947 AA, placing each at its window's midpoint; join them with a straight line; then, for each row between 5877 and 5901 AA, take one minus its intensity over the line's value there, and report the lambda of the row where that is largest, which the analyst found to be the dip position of 5891.57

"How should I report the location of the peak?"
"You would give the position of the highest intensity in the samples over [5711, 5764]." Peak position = 5741.57 AA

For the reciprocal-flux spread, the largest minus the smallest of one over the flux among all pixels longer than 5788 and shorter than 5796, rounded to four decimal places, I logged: 0.0020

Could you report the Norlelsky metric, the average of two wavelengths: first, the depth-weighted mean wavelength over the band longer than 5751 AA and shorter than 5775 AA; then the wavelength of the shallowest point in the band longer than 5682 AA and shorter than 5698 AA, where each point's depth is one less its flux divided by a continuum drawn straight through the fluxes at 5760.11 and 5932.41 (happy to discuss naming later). 5725.1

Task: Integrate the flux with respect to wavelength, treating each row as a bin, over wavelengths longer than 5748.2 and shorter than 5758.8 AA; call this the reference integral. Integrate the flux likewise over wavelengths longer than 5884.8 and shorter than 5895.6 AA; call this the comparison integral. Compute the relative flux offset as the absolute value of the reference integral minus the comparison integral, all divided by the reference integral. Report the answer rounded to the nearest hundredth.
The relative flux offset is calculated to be 0.12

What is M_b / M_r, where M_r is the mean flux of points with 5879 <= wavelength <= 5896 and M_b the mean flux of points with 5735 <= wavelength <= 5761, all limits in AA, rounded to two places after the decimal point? 1.12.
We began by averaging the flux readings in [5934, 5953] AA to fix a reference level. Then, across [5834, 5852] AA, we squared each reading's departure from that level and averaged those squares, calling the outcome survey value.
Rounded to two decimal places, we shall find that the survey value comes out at 0.29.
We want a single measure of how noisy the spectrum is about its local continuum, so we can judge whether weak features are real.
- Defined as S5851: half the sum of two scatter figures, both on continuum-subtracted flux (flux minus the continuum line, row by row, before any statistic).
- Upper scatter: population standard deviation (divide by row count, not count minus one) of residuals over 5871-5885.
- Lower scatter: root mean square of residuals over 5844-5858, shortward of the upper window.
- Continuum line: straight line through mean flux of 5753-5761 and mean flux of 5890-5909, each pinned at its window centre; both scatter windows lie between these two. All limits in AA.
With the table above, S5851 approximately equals 1.0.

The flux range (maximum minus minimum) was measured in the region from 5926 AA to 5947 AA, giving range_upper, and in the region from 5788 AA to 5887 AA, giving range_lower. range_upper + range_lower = 5.5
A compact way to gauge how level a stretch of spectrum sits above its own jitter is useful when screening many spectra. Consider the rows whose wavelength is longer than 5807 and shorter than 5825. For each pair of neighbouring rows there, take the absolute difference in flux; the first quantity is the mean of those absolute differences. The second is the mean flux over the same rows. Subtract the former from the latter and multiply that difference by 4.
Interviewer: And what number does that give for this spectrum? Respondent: 80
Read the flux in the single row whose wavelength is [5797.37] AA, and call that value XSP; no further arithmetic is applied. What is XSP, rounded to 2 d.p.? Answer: 20.03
